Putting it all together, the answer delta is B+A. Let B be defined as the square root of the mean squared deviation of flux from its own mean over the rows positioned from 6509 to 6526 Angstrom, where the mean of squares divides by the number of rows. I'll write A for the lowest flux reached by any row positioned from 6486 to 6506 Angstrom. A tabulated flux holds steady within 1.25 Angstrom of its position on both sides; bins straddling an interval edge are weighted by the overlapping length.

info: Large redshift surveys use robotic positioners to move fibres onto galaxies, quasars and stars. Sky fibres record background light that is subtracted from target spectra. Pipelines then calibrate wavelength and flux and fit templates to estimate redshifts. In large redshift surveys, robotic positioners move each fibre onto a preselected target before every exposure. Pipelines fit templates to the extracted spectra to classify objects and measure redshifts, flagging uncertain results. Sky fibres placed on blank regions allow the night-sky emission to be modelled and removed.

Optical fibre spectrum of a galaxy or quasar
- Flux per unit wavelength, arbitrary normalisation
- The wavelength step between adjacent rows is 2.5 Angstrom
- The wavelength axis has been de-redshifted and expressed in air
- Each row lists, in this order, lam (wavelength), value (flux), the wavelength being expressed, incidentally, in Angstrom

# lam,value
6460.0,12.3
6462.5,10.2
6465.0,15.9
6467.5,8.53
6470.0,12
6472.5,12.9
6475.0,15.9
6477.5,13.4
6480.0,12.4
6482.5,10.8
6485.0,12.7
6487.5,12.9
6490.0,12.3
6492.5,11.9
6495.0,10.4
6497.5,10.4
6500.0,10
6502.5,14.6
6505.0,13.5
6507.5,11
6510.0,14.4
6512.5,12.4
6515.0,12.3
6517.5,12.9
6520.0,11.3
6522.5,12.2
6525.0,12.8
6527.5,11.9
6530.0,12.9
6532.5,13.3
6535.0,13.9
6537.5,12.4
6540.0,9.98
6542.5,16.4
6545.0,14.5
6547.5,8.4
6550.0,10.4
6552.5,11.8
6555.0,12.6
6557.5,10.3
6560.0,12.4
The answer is 10.9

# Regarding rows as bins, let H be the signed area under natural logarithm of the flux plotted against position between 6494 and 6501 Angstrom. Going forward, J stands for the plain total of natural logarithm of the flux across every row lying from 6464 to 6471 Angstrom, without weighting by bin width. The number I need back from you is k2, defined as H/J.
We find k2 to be 2.20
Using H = 16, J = 7.39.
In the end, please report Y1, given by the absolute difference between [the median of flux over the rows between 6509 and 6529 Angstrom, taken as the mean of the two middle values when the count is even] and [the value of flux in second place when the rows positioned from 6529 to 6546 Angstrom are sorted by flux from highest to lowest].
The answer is 2.15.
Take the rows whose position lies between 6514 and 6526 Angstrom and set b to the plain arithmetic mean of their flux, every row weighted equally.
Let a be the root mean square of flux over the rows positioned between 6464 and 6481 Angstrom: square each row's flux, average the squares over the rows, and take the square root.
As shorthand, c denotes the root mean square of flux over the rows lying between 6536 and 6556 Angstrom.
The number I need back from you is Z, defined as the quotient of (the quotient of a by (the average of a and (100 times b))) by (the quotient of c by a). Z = 0.0228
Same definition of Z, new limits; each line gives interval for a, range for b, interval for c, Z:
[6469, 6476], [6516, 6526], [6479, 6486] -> 0.0252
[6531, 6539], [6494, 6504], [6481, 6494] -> 0.0250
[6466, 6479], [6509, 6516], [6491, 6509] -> 0.0210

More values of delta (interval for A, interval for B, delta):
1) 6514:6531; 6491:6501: 12.0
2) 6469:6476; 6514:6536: 12.7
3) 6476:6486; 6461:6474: 13.3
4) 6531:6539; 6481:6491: 13.2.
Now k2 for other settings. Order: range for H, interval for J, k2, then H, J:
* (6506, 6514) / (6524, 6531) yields 2.67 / 20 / 7.58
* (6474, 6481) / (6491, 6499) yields 2.57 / 18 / 7.16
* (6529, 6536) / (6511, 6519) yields 2.39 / 18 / 7.58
